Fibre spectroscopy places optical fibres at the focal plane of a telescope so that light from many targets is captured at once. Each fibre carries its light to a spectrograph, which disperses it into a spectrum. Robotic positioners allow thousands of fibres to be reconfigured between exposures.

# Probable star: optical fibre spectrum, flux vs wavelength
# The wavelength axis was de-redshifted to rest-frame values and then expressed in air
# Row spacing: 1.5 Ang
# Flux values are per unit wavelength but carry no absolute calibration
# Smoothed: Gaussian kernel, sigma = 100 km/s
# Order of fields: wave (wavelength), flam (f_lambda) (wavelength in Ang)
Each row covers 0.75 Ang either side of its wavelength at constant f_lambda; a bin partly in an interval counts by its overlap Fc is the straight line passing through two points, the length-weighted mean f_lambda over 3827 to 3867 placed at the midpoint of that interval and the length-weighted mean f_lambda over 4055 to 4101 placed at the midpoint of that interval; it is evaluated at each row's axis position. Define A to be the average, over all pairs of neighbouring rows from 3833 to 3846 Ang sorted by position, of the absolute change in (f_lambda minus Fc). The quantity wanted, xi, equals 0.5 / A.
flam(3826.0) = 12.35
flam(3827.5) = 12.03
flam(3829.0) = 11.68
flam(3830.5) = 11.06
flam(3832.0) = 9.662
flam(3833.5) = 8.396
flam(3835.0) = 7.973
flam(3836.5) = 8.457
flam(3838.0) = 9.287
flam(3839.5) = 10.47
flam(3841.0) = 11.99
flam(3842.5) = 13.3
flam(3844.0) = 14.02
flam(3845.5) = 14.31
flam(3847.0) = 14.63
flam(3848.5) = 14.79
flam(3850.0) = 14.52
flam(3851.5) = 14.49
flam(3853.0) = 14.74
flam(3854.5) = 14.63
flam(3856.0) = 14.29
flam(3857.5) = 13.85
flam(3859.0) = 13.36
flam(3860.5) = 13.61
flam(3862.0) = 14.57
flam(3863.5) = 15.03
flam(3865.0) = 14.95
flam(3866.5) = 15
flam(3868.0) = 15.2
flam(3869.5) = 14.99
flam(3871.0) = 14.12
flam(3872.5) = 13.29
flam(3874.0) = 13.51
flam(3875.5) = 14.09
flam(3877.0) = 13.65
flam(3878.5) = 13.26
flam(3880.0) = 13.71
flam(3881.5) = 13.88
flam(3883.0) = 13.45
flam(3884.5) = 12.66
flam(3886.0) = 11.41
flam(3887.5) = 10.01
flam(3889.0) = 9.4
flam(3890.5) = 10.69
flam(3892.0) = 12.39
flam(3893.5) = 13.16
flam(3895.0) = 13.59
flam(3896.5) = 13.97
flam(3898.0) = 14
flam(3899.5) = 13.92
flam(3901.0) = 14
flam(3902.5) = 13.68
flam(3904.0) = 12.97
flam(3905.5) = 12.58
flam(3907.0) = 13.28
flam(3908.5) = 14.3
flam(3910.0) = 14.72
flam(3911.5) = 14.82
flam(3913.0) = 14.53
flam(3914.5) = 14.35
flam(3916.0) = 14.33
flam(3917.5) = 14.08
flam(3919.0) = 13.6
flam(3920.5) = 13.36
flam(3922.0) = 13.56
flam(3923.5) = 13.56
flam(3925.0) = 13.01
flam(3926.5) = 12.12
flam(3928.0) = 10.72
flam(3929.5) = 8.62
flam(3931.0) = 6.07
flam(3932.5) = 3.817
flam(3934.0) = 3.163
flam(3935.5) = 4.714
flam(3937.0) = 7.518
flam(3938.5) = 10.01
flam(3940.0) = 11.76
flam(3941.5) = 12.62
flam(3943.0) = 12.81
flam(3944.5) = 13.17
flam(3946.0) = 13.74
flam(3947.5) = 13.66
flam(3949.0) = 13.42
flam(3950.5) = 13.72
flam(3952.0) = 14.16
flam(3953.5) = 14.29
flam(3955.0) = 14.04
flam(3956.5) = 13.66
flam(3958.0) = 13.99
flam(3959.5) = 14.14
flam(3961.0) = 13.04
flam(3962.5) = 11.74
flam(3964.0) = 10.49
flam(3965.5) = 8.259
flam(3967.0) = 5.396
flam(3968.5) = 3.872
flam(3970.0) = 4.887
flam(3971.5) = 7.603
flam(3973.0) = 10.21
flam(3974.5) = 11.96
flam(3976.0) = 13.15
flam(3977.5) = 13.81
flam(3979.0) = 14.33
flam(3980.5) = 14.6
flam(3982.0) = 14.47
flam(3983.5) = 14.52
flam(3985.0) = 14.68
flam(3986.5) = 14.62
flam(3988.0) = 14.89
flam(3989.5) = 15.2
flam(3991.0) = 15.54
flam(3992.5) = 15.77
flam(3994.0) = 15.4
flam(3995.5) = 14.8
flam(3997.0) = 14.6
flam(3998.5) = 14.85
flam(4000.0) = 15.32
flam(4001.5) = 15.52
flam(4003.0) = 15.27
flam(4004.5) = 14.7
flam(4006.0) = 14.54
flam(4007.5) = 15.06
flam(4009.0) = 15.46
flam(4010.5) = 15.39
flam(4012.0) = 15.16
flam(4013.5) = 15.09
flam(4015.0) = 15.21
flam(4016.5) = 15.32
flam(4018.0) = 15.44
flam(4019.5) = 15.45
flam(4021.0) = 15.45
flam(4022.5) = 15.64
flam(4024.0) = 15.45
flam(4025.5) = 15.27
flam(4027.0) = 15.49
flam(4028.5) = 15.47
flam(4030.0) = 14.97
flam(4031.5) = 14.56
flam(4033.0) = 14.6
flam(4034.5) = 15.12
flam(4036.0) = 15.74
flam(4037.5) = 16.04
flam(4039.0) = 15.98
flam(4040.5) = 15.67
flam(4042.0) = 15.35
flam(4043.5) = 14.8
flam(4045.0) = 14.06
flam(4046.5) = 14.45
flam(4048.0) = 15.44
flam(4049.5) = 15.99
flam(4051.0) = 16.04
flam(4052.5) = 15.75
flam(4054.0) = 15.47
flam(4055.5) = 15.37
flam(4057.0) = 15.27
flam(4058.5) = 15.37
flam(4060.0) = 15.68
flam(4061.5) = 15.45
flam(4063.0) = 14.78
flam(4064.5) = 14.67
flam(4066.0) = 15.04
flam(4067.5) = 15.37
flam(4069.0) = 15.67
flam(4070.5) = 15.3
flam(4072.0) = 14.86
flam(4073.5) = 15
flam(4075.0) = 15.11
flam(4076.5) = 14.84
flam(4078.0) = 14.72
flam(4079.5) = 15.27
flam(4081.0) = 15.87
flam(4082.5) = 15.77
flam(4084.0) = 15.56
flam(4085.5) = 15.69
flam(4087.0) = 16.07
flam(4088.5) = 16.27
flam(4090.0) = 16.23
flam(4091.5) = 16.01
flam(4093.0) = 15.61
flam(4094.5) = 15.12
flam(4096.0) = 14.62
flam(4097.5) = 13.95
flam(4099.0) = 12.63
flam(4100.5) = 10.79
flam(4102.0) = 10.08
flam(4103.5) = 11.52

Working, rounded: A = 0.83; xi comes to 0.6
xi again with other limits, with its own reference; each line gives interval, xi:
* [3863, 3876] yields 1.3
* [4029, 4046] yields 1.3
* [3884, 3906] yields 0.7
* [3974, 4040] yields 1.8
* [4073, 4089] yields 1.9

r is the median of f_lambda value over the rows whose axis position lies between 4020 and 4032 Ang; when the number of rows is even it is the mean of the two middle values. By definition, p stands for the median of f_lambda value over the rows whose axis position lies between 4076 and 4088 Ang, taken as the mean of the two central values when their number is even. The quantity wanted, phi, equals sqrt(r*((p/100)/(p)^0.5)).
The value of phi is 0.781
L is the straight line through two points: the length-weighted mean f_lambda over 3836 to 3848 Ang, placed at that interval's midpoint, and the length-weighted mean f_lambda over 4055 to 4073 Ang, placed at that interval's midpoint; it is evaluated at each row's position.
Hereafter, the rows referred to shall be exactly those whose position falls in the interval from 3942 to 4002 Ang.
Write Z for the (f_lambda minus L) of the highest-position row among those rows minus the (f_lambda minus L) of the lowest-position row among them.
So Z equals 2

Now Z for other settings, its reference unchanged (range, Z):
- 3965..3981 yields 6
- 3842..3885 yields -1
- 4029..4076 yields 0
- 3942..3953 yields 1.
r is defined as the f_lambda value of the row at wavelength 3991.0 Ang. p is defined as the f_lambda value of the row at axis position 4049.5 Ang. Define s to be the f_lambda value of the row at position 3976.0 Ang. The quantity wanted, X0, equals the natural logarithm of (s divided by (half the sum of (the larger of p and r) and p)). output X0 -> -0.20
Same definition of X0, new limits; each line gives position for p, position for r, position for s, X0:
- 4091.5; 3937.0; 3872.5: -0.19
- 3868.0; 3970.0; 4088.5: 0.07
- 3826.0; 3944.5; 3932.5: -1.21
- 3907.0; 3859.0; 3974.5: -0.11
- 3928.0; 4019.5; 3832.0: -0.30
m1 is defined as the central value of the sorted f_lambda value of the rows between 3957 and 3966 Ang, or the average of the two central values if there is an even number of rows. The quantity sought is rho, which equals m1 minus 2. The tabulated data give 10.4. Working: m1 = 12.4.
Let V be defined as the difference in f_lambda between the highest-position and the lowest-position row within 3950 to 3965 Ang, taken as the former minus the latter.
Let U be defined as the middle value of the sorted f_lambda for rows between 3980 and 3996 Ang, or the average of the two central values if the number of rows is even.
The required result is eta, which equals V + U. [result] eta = 12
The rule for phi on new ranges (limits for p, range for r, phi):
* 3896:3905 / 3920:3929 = 0.702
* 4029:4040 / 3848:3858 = 0.751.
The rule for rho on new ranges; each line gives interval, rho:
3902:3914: 12.0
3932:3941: 4.1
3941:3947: 11.0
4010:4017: 13.2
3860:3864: 12.6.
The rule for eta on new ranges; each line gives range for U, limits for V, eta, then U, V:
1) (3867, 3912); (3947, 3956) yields 14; 13.6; 0.4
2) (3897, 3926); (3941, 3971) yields 6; 13.9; -7.7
